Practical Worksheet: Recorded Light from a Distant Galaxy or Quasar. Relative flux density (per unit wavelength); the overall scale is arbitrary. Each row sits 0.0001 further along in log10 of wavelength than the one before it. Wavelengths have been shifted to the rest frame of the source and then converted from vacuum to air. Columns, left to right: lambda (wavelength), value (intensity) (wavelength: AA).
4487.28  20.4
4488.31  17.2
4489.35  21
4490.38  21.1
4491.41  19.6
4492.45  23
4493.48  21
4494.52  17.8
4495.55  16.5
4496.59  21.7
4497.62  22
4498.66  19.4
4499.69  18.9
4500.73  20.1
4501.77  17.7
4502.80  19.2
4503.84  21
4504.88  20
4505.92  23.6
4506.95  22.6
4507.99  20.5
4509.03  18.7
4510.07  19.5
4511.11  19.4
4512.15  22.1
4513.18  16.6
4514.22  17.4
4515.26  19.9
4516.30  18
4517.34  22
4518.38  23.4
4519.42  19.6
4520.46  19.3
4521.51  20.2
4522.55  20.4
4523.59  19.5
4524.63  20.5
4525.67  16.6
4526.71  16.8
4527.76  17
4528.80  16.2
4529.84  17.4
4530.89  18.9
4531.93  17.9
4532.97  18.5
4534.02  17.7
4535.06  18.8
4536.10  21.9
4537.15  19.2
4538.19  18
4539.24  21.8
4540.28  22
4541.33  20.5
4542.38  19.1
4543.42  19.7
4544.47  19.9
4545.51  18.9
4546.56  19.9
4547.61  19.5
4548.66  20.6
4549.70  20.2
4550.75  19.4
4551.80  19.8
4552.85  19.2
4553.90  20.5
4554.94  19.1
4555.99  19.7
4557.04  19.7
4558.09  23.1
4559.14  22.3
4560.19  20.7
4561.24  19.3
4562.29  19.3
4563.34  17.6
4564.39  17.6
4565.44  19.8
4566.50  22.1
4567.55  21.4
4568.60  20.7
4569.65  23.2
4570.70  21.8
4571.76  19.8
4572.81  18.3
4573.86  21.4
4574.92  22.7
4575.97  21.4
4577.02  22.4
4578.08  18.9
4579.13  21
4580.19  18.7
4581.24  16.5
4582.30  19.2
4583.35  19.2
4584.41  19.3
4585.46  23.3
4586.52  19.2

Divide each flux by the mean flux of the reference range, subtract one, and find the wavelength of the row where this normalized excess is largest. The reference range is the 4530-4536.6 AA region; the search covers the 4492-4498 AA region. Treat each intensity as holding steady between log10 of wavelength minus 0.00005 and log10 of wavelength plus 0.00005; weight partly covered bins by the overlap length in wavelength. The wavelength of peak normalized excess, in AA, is 4492.45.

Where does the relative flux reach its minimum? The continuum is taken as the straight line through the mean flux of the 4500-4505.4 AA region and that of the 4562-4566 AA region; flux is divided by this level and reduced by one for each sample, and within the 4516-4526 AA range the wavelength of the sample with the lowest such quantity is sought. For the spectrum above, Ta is 4525.67 AA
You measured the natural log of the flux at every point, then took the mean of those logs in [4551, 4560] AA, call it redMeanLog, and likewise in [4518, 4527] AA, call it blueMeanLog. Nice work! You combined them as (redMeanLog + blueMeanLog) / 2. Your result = 2.99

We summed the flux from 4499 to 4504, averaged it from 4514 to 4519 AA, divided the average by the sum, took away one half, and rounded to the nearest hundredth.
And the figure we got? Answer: -0.29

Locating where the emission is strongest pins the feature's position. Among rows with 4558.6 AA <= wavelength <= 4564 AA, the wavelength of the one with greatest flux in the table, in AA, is 4559.14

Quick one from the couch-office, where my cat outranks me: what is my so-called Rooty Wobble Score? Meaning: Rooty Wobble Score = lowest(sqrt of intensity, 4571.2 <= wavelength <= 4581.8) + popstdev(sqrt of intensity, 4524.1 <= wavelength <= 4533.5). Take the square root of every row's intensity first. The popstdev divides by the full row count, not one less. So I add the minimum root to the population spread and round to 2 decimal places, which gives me 4.21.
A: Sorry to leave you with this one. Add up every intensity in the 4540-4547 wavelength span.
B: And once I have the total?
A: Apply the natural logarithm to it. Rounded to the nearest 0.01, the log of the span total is 4.94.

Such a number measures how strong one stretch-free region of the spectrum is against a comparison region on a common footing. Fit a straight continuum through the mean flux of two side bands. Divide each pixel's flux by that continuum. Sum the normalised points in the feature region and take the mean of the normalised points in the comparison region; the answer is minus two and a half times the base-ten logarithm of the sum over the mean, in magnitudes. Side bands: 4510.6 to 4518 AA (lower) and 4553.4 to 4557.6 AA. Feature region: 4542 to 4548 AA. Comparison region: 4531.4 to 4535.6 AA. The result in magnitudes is -2.01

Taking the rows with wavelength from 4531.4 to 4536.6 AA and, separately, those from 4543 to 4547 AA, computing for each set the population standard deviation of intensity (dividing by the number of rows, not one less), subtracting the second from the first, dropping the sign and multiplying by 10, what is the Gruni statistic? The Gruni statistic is 11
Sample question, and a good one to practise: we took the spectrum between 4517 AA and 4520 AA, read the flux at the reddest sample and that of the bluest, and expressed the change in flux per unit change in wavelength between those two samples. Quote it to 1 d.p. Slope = -1.2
